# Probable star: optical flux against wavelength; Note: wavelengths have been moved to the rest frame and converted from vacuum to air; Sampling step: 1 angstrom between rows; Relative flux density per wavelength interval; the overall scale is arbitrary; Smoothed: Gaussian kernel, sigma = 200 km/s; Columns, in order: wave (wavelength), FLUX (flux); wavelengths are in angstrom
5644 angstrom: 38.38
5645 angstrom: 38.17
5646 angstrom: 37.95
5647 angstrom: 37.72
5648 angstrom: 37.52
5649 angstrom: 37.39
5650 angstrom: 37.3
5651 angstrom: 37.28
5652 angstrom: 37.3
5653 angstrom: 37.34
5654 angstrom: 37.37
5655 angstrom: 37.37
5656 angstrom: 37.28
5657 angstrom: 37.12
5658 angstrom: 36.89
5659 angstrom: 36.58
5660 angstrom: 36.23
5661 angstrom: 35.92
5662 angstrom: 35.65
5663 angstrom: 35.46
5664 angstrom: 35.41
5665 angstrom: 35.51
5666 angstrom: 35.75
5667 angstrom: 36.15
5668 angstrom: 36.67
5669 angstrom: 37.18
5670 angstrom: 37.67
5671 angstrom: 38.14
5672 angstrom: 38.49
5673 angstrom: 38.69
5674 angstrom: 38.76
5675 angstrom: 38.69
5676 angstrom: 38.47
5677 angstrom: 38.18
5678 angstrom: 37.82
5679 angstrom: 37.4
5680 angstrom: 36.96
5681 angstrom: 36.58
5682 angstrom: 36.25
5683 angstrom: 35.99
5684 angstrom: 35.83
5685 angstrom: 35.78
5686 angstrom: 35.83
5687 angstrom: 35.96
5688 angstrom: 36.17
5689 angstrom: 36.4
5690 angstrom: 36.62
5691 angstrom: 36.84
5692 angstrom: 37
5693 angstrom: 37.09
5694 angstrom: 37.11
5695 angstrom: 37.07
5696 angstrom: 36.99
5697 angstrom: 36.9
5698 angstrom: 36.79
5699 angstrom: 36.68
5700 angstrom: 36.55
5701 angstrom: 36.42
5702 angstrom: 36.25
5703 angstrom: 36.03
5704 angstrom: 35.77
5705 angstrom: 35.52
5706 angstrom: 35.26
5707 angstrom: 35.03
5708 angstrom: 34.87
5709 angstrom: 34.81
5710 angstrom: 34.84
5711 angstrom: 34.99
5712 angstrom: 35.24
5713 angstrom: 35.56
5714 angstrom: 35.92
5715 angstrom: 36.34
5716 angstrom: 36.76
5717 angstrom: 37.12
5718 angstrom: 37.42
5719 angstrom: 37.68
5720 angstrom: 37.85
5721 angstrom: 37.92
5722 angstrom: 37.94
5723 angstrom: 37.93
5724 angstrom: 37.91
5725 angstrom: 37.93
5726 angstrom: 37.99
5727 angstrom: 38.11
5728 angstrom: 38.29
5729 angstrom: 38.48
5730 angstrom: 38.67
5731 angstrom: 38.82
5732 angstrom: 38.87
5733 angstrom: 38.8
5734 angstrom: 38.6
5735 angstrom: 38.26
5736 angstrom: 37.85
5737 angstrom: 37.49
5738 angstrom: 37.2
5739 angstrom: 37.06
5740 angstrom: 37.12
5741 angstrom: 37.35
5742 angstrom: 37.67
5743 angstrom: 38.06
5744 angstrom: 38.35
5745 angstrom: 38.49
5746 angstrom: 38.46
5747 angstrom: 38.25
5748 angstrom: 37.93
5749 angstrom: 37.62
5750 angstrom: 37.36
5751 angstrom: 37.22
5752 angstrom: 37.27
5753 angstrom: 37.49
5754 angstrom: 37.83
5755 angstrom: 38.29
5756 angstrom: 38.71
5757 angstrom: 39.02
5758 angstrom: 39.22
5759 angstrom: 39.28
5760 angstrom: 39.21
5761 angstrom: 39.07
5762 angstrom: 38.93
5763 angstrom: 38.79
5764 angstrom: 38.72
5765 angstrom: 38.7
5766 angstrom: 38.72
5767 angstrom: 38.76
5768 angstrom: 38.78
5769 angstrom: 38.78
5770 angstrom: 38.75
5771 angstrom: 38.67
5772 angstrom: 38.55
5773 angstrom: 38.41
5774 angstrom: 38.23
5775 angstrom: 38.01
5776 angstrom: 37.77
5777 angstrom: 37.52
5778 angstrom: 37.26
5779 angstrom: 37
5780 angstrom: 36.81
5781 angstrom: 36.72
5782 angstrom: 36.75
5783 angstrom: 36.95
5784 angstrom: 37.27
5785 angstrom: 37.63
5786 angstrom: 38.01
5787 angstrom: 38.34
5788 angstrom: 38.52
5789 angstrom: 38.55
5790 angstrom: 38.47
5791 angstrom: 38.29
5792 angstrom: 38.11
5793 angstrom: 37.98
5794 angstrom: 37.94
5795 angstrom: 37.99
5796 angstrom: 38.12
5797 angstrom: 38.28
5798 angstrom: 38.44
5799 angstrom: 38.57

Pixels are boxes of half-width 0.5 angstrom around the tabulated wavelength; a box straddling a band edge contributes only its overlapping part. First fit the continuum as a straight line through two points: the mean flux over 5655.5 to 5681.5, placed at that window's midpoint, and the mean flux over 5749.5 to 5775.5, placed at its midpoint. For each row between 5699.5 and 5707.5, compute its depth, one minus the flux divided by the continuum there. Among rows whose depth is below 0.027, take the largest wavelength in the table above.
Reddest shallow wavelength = 5700 angstrom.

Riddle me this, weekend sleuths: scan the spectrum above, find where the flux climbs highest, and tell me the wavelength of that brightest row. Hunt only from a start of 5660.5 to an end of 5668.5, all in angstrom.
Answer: 5668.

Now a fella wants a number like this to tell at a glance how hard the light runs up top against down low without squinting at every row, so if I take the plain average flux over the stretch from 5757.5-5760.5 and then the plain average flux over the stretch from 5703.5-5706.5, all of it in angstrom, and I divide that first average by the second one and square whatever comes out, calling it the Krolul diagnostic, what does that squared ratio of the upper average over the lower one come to 1.22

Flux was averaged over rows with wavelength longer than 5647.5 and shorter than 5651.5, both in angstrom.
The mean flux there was 37.4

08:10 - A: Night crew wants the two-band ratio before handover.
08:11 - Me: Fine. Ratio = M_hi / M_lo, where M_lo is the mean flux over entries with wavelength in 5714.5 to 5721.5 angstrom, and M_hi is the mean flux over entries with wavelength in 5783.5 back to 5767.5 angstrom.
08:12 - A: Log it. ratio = 1.01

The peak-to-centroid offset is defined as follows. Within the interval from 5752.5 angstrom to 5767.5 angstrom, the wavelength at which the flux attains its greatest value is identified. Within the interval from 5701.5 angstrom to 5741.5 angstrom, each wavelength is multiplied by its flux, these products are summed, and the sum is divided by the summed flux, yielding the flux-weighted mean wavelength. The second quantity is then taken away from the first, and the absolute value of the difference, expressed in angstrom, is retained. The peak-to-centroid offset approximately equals 37.2 angstrom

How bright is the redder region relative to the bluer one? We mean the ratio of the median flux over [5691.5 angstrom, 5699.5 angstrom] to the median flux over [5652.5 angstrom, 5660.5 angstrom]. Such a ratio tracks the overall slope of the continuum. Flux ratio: 0.99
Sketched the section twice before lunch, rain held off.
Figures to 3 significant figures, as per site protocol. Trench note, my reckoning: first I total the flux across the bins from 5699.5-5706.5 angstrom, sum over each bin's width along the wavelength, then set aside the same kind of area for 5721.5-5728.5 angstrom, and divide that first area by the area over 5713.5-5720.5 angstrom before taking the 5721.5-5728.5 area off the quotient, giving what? -265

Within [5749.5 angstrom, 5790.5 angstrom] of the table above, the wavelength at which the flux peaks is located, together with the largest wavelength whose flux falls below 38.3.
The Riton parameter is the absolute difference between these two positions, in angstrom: 27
